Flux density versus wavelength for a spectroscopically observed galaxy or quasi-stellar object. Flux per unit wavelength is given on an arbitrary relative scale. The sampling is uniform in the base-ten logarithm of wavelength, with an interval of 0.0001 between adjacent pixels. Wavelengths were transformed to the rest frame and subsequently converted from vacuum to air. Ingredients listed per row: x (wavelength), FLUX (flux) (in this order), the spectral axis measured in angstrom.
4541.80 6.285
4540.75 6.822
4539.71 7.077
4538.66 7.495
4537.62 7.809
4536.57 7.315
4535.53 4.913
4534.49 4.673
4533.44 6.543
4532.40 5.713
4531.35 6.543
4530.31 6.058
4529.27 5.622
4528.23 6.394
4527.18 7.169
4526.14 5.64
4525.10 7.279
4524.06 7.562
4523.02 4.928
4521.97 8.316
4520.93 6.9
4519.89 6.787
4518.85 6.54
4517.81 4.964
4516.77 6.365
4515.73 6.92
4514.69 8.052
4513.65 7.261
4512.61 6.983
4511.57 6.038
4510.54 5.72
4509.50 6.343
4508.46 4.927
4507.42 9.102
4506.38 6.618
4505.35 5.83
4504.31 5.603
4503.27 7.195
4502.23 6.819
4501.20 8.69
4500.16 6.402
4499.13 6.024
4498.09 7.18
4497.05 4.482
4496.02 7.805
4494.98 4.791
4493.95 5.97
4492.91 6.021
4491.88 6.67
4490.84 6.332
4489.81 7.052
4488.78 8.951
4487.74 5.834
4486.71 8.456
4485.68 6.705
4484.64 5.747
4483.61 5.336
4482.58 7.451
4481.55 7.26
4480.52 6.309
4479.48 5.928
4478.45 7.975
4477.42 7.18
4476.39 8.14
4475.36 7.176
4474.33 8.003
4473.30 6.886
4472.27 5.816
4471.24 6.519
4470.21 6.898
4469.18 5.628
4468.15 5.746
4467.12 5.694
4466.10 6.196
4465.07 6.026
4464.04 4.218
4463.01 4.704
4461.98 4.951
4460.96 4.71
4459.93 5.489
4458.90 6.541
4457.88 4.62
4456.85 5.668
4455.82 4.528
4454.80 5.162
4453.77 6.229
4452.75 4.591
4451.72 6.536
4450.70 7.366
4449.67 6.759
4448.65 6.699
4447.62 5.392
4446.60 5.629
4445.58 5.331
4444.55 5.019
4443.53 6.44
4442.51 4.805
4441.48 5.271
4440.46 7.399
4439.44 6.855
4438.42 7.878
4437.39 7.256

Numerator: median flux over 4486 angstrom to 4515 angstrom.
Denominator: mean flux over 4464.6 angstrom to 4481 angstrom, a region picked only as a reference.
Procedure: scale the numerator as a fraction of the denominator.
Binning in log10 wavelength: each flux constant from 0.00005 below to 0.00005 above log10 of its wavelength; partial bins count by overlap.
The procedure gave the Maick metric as 0.98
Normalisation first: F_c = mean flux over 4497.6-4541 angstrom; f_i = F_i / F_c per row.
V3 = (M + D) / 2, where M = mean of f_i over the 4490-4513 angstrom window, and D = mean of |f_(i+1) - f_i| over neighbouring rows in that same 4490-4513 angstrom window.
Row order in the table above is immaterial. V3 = 0.60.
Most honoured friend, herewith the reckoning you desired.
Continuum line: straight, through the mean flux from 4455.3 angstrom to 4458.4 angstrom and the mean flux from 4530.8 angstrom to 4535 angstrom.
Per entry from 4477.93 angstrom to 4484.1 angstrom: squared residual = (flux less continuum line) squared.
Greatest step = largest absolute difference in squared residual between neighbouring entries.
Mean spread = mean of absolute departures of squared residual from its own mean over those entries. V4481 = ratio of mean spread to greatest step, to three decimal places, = 0.346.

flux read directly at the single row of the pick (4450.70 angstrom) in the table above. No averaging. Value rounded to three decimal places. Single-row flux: 7.366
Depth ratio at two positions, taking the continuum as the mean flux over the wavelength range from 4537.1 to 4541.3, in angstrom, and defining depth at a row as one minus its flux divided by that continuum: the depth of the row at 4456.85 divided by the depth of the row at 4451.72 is 2.1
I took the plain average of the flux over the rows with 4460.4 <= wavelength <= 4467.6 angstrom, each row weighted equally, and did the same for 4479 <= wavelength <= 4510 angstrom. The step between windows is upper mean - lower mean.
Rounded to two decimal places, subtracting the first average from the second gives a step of 1.38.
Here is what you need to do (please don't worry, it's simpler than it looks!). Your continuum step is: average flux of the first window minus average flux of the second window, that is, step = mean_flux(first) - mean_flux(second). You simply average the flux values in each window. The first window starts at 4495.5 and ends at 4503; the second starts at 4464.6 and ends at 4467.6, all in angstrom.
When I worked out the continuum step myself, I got 0.80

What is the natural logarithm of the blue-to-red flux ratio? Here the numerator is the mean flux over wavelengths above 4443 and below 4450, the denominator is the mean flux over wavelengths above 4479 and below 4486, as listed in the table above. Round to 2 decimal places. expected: -0.08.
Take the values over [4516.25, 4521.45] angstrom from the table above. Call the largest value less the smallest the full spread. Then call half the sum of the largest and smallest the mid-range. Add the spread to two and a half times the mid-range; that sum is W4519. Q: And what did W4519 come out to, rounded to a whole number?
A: 17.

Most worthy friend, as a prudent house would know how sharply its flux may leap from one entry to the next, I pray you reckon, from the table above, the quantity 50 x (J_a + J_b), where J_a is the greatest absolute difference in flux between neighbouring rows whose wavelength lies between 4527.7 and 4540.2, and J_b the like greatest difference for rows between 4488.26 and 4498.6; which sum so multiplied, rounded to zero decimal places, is 286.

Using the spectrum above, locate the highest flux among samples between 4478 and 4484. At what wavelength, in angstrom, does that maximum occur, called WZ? 4478.45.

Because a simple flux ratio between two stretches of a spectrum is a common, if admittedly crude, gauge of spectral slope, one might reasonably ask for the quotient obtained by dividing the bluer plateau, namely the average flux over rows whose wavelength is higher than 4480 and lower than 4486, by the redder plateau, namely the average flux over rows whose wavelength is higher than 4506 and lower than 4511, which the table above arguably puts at 0.99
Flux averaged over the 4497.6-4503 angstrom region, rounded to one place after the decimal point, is 7.0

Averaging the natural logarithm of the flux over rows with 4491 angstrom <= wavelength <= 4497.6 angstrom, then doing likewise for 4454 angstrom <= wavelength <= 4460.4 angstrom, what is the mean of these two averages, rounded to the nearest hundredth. 1.72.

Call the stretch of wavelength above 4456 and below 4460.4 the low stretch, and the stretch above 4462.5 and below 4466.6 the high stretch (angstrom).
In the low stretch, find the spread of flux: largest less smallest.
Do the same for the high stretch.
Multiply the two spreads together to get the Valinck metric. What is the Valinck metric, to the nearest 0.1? 3.8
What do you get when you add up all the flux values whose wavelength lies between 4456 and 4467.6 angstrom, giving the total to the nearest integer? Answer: 59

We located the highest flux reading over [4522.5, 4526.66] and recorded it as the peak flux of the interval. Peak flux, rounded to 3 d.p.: 7.562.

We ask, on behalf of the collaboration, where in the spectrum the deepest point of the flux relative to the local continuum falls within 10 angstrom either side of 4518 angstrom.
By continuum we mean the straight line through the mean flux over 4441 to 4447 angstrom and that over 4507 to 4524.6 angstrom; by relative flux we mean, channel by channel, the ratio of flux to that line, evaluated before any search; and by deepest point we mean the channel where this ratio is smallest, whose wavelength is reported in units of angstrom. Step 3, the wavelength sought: 4523.02 angstrom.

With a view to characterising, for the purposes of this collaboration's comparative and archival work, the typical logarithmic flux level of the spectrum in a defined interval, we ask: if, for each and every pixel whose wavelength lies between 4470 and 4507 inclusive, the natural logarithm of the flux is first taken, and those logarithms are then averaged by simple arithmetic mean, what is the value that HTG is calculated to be 1.89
